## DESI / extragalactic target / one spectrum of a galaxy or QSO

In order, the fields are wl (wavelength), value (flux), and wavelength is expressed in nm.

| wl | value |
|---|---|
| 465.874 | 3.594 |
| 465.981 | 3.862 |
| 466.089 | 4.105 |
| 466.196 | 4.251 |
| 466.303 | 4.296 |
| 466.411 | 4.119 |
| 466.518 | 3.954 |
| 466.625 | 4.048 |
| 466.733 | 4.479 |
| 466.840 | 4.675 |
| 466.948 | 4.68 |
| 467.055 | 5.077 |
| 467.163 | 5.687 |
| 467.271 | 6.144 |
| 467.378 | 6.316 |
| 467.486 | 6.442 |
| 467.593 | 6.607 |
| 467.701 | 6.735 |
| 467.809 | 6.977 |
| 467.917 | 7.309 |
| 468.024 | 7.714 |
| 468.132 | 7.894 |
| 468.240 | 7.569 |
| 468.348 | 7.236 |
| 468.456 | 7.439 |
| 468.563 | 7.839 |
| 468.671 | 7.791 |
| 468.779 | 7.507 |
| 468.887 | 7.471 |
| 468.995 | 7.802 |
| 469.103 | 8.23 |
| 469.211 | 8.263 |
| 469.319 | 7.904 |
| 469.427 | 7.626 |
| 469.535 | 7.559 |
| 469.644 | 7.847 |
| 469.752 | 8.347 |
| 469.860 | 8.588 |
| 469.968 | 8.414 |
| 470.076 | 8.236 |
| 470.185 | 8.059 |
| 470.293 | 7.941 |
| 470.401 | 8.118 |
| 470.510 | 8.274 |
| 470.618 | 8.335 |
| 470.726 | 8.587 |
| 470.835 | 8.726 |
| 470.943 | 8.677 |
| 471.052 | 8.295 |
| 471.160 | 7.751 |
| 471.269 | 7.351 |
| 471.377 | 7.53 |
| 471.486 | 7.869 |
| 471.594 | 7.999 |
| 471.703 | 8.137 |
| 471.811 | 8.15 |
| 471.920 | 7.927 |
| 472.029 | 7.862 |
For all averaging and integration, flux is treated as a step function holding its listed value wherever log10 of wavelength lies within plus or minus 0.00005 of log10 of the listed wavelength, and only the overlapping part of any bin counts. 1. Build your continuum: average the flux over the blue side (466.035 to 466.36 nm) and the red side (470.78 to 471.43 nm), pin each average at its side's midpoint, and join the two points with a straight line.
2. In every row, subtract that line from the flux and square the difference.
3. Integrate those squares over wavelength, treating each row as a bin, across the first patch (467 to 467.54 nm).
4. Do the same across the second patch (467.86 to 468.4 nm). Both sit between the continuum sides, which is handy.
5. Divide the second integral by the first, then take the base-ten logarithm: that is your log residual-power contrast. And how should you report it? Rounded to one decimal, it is 0.6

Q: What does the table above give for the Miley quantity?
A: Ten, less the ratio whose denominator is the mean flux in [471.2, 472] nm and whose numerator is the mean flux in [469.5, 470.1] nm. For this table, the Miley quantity 8.96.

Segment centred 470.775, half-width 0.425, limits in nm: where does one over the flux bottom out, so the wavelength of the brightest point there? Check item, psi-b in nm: 470.835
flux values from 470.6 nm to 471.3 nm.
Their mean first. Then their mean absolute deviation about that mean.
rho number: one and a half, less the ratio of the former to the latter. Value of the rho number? -19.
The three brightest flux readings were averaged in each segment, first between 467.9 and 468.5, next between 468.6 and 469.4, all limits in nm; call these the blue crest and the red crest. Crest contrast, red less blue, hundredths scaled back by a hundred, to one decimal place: 0.4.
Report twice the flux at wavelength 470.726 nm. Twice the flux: 17.2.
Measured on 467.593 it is 13.2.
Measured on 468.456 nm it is 14.9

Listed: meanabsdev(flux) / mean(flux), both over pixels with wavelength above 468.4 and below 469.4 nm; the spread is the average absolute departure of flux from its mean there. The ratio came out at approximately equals 0.0289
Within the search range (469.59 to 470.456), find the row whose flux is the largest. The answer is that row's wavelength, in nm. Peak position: 469.860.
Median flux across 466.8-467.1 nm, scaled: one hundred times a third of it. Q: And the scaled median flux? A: 156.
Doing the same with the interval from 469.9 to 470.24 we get 275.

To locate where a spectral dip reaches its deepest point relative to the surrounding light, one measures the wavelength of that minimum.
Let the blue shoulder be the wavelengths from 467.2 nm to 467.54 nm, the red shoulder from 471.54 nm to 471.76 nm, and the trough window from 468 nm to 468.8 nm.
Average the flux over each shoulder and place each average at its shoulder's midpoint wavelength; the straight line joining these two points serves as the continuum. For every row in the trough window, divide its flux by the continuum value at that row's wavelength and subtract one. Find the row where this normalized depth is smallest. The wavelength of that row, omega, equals 468.348 nm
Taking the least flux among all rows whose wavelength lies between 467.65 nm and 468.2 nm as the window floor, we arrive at 6.735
